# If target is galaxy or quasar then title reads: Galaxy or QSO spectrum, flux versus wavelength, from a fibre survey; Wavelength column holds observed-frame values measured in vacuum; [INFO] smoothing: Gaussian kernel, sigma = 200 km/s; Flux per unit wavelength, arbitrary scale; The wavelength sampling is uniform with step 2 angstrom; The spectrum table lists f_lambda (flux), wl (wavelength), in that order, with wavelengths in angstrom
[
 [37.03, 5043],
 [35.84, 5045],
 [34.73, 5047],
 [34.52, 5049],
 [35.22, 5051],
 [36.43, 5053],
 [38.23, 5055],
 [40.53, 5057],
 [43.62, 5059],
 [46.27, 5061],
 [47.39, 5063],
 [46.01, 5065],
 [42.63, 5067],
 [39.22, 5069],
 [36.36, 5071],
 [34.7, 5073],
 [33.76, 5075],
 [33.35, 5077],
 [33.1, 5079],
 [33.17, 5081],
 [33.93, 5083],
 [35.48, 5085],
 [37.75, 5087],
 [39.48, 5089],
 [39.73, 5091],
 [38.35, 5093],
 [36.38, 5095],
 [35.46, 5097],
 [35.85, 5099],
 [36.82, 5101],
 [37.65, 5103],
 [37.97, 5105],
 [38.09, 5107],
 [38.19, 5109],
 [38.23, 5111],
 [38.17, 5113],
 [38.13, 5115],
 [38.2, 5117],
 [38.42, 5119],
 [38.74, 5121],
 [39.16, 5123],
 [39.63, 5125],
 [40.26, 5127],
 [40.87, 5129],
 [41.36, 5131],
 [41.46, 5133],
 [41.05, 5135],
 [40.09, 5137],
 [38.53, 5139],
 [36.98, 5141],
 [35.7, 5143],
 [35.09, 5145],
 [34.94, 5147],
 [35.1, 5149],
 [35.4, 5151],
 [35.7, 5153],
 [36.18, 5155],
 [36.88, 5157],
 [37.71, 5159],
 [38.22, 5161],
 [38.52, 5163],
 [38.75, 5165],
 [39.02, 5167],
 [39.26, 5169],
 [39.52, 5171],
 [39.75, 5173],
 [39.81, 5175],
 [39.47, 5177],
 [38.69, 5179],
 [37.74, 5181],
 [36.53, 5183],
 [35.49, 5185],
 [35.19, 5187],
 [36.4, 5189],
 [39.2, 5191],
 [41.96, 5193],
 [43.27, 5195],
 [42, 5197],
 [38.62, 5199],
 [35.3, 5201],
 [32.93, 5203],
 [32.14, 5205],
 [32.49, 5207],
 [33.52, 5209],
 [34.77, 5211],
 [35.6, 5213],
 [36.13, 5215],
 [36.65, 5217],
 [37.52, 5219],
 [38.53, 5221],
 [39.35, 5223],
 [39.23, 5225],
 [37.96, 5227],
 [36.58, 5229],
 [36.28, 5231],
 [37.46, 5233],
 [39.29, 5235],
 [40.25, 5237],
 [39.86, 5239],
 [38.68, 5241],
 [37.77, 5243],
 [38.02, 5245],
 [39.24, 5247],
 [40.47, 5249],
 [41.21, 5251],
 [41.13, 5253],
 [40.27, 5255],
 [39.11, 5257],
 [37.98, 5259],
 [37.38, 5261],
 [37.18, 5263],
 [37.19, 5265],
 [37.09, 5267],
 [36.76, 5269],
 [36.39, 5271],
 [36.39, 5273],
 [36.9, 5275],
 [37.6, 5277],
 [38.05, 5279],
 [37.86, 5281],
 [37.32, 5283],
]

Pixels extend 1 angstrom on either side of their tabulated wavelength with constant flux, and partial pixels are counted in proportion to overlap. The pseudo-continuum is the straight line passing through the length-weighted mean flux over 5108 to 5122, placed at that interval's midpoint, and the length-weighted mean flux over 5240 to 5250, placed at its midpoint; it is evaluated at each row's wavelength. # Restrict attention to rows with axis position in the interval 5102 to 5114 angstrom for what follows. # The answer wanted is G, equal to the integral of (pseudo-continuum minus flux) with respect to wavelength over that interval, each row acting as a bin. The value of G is 3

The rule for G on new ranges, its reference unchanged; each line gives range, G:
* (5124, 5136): -29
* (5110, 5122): 0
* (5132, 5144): -7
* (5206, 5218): 46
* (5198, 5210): 54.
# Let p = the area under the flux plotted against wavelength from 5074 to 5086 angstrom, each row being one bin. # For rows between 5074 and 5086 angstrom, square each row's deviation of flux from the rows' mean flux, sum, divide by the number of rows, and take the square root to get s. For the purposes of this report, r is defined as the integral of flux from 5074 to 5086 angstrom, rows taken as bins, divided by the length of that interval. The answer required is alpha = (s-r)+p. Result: 373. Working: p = 406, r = 34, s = 0.81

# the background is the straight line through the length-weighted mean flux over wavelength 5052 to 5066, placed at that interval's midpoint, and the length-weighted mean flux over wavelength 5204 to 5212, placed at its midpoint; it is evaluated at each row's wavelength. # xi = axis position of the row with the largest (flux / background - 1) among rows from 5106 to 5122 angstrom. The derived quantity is 5121 angstrom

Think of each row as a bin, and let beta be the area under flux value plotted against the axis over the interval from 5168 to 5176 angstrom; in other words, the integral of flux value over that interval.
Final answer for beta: 317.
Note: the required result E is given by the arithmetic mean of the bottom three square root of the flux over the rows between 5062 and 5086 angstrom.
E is 5.8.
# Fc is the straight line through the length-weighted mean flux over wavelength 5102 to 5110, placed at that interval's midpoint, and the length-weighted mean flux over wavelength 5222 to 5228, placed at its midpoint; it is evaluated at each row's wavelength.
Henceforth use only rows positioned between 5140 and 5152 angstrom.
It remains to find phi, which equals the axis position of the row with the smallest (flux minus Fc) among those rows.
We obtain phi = 5147 angstrom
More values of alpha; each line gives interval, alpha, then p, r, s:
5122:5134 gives 446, 485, 40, 0.86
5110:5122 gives 422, 460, 38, 0.21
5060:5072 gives 477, 516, 43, 4.03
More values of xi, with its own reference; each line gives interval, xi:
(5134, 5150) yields 5135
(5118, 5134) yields 5133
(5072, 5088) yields 5087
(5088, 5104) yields 5091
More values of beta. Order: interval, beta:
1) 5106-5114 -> 305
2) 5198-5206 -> 278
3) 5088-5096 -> 308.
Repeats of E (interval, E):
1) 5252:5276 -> 6.0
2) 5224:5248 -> 6.1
